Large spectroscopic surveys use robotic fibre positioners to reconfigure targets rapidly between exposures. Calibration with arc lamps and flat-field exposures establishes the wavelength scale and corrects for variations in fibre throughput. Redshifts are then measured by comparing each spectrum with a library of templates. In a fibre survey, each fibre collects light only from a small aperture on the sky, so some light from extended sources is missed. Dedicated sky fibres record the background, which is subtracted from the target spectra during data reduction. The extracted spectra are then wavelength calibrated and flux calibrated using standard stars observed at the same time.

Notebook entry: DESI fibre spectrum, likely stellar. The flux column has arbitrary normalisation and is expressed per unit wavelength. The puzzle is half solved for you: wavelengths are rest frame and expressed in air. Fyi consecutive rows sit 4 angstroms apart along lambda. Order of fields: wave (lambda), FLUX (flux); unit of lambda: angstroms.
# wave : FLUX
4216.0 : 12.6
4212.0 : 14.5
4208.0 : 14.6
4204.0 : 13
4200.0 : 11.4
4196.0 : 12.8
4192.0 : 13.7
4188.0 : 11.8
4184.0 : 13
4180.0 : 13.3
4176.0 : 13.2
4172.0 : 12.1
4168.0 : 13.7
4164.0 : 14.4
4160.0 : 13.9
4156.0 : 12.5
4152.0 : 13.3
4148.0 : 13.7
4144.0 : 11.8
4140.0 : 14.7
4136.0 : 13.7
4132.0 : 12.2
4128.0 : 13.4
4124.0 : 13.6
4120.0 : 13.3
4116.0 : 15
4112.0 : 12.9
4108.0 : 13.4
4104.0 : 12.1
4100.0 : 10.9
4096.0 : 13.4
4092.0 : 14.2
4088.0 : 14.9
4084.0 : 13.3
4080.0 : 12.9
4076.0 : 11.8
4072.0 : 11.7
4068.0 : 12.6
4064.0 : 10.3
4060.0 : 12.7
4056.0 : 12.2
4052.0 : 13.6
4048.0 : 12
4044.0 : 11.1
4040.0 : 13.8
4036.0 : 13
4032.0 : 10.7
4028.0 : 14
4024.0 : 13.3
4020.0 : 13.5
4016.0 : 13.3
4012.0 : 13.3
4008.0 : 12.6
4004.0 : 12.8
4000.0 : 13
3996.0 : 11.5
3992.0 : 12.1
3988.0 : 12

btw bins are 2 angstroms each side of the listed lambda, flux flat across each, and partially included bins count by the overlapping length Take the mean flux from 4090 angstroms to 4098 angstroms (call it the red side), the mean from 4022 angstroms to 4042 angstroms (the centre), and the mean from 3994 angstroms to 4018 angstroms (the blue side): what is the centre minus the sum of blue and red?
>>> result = -13.6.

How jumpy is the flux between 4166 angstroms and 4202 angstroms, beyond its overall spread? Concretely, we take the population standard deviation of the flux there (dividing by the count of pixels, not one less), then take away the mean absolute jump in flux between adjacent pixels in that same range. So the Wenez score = -0.28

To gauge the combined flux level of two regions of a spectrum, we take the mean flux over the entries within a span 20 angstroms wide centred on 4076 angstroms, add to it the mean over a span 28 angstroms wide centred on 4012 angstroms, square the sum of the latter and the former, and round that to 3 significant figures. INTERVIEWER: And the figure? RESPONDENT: 654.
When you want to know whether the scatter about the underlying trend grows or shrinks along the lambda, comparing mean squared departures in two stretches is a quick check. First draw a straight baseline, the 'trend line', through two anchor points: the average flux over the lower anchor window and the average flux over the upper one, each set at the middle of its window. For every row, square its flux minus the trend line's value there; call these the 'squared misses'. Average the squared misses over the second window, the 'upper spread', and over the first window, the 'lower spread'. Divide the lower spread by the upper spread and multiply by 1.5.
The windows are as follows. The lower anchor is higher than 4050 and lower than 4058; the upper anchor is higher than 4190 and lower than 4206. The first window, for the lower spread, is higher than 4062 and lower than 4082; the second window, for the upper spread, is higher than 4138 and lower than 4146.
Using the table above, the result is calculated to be 1.2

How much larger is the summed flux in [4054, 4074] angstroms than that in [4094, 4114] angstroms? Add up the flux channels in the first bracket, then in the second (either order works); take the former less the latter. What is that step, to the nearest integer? -3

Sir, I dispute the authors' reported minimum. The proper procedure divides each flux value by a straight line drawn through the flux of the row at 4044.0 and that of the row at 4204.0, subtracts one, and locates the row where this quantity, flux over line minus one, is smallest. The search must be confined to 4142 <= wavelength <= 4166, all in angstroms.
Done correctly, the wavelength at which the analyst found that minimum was 4144.0 angstroms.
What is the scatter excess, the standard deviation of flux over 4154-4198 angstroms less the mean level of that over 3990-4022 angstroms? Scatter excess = -12.0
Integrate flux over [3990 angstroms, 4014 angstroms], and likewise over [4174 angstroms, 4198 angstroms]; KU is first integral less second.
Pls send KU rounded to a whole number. -10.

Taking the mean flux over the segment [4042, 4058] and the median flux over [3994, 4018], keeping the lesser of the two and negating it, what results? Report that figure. -12.2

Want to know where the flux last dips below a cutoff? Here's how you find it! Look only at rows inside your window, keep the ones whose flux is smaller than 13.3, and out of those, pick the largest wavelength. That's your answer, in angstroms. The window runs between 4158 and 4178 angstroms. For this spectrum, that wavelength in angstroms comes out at 4176.0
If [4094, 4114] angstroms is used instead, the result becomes 4112.0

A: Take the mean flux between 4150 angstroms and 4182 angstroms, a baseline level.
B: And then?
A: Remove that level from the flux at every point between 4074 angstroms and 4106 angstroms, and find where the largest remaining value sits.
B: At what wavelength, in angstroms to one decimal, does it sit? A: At 4088.0 angstroms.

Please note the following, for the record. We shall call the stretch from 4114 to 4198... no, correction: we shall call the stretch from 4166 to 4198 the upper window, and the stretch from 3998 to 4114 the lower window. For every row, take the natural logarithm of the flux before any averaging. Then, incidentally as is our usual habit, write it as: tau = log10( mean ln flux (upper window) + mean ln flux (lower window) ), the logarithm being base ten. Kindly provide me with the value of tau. 0.7076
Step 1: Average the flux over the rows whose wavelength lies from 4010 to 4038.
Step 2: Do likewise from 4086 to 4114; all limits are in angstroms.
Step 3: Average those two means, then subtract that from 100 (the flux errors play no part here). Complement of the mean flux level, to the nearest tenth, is 86.9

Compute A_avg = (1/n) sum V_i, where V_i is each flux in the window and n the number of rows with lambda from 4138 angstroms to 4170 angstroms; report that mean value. 13.5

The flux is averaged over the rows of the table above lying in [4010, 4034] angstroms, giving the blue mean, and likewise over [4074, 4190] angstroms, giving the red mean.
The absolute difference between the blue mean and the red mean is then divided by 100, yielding 0.0017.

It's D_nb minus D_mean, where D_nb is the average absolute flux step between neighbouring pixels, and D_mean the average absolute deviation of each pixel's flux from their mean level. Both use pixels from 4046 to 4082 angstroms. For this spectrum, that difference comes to 0.62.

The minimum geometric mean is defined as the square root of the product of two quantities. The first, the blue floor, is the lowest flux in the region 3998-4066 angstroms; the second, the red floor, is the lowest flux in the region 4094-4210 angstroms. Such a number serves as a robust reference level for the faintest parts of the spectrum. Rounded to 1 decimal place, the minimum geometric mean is 10.6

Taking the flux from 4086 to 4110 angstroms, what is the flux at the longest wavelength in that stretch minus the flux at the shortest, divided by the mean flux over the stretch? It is -0.11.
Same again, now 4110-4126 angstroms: 0.05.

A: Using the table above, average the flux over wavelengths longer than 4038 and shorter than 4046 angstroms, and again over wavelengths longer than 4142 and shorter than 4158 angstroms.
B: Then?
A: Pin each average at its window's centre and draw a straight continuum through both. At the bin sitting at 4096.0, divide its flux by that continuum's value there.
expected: 1.060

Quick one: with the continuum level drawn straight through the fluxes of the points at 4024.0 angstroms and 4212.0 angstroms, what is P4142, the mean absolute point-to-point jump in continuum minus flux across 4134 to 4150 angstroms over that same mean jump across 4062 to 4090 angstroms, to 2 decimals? 1.83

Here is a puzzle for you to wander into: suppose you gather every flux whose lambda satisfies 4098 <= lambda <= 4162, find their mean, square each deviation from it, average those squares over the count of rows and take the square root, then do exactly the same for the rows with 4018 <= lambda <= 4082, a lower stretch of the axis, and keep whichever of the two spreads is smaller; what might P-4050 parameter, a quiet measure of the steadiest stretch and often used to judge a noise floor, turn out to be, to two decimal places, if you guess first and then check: 1.02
